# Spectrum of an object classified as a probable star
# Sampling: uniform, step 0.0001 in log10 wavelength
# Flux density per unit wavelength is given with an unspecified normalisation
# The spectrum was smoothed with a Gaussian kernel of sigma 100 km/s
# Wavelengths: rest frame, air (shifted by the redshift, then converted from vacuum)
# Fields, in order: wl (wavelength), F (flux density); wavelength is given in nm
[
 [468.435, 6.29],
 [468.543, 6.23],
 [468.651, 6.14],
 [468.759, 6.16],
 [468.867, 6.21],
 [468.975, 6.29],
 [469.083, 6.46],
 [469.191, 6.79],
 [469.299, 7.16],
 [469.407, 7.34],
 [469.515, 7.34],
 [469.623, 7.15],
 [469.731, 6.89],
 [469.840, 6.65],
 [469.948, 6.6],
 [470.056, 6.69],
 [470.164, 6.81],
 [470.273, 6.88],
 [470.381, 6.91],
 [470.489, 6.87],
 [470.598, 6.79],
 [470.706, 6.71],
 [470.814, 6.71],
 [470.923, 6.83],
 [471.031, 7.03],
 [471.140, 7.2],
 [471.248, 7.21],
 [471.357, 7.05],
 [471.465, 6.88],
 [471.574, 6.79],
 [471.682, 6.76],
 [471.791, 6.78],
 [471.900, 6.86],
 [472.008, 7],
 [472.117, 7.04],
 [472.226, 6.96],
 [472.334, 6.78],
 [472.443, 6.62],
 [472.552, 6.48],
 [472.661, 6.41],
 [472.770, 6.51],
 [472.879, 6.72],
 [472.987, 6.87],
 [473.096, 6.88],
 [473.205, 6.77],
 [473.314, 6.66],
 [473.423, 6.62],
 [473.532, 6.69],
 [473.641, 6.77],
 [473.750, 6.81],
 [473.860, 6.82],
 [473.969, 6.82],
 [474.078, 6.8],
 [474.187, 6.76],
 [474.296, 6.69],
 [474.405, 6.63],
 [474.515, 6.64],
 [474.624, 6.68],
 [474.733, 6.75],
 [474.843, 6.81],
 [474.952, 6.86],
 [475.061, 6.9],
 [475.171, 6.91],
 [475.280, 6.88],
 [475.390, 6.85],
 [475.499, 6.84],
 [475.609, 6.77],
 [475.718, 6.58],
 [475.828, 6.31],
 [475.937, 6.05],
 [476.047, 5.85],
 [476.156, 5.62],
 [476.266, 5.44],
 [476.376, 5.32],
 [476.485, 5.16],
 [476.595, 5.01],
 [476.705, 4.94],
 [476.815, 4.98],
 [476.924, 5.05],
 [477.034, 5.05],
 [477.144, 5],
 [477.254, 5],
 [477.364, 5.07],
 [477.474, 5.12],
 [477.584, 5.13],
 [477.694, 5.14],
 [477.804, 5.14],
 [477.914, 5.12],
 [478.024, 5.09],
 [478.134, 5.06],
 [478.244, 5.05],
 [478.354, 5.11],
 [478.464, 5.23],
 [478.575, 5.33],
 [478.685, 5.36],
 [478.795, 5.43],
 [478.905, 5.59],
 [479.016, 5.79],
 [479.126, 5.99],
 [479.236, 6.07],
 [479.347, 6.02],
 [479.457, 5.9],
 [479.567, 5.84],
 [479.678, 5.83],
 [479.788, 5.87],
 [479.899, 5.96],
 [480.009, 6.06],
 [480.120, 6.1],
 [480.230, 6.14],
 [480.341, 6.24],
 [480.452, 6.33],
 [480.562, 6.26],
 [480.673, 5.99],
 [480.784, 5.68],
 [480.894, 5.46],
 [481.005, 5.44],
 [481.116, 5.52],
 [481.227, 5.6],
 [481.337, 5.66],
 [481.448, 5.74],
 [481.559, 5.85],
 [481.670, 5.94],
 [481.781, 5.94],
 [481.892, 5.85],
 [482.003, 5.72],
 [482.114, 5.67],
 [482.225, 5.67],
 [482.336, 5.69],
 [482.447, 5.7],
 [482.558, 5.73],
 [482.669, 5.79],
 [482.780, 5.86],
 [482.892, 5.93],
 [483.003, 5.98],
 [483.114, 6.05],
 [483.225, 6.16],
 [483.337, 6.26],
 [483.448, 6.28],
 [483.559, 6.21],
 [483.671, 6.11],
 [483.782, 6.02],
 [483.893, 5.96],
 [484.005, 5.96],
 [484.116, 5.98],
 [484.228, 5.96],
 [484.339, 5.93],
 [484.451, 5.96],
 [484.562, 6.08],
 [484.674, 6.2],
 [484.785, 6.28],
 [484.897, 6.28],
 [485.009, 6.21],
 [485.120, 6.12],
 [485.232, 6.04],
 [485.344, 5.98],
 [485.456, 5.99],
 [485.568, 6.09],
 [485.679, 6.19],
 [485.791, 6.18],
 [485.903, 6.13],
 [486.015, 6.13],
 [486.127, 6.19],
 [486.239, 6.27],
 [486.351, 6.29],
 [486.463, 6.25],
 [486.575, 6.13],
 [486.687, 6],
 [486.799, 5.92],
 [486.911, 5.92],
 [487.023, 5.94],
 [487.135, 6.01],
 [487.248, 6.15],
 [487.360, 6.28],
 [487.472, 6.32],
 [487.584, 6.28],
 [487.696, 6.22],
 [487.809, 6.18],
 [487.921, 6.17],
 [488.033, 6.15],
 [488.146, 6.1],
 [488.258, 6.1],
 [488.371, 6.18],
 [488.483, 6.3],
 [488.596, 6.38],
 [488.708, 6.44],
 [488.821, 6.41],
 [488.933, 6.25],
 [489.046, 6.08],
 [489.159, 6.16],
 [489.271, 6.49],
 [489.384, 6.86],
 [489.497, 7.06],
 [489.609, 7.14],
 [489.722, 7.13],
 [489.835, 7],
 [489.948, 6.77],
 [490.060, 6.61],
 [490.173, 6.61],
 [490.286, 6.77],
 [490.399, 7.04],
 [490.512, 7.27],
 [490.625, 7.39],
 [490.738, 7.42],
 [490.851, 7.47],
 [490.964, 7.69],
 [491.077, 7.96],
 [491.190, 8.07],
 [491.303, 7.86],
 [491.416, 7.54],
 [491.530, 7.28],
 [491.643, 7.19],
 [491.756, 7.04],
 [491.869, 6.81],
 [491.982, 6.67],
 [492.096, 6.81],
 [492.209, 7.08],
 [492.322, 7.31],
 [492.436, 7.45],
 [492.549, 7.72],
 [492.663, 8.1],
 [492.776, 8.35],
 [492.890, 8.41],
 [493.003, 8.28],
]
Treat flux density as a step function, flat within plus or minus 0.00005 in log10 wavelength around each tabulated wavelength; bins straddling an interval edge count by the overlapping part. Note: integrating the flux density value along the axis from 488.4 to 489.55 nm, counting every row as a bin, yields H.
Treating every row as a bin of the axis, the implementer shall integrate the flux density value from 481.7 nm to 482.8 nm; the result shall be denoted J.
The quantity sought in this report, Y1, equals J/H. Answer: 0.86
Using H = 7.4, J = 6.3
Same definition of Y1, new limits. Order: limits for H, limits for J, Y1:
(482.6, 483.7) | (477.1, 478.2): 0.84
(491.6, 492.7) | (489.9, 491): 0.99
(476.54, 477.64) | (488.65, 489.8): 1.37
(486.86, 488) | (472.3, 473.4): 1.05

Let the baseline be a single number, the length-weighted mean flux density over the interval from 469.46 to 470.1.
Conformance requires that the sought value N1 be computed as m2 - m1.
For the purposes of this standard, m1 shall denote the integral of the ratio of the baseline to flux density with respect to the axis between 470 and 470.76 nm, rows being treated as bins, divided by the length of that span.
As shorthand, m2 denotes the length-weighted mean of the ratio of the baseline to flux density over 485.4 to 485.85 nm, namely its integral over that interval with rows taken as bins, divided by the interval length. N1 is 0.12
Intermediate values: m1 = 1.01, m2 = 1.13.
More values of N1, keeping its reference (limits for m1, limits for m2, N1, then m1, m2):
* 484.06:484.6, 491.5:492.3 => -0.17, 1.15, 0.99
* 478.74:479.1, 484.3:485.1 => -0.10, 1.22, 1.12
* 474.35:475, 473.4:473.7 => 0.00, 1.02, 1.03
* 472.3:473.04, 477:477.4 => 0.33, 1.04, 1.37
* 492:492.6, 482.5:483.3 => 0.21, 0.95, 1.16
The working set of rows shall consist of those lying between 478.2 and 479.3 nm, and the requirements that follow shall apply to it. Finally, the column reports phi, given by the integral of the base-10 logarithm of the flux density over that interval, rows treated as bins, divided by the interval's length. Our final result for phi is 0.74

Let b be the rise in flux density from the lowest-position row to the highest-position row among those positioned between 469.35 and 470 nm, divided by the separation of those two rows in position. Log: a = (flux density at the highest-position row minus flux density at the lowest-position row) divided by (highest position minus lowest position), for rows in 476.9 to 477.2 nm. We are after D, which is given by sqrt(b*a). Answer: 0.558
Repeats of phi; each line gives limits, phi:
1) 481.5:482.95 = 0.76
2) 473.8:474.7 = 0.83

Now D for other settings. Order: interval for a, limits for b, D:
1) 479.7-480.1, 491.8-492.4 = 0.974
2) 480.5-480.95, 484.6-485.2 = 0.657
